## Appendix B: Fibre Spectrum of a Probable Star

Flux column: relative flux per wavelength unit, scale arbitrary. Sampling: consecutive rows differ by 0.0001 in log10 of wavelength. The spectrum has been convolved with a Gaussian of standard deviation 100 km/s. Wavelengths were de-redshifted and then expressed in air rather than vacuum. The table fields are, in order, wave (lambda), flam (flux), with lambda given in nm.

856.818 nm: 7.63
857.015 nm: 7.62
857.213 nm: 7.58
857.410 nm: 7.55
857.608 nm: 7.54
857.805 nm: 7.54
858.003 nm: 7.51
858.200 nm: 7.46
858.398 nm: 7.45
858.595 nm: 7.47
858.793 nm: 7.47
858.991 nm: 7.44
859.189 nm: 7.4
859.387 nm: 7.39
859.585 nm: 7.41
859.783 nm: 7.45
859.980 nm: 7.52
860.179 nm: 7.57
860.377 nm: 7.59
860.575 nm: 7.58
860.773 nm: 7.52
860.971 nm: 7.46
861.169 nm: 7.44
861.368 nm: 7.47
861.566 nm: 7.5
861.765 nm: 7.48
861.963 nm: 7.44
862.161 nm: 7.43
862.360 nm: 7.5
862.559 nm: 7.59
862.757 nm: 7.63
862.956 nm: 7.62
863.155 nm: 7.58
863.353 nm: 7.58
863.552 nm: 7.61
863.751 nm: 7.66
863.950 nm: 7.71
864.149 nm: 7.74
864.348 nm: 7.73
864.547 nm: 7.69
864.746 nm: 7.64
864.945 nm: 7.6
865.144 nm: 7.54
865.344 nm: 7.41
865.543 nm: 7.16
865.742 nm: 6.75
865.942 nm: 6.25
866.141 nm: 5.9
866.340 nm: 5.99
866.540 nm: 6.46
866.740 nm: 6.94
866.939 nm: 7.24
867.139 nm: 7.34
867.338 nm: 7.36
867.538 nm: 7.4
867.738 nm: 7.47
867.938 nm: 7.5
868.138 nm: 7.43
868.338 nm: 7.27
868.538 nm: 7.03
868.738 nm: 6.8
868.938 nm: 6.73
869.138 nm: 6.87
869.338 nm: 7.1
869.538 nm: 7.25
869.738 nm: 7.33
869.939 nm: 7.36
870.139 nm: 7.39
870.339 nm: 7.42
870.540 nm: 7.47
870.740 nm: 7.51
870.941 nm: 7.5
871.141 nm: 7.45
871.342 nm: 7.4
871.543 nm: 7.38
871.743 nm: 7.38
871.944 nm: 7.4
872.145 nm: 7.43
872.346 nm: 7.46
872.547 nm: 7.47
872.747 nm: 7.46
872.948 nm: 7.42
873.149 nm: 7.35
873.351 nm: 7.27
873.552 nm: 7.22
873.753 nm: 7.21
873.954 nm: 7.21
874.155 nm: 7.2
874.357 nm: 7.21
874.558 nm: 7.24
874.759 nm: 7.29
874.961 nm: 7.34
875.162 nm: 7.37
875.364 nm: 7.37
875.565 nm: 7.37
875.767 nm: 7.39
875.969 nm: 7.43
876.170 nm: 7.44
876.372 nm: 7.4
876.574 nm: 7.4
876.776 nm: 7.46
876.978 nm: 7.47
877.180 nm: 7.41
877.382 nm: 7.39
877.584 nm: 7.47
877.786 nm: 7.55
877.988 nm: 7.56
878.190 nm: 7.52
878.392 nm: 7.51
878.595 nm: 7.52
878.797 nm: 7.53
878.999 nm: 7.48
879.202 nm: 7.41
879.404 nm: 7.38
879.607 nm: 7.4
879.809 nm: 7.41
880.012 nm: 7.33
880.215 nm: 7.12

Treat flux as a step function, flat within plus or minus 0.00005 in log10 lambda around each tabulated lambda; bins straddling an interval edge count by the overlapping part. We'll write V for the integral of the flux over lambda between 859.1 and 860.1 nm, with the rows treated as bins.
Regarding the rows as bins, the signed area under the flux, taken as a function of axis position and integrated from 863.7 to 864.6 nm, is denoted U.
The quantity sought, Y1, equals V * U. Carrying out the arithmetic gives 51.6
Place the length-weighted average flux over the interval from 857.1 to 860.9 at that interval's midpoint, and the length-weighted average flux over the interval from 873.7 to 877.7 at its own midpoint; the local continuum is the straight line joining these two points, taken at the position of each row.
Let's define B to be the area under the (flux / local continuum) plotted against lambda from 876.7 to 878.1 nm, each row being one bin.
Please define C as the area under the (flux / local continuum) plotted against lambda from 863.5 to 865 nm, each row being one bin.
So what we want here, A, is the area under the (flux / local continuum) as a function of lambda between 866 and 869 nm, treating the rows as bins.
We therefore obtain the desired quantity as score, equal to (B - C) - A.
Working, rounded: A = 2.8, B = 1.4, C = 1.5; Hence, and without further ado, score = -2.9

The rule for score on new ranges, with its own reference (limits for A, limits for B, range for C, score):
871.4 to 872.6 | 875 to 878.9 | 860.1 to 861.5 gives 1.3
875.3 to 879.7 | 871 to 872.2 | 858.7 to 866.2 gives -10.7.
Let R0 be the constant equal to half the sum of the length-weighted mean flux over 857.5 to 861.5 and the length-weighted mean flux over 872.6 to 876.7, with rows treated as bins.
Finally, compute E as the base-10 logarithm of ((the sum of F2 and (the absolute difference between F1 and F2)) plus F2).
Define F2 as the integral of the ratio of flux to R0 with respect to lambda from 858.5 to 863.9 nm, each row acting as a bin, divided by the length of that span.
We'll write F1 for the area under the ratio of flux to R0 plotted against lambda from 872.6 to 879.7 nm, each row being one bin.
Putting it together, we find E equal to 0.91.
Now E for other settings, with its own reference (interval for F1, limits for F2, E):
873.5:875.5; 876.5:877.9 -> 0.47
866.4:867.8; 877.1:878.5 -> 0.37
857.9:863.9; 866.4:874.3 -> 0.85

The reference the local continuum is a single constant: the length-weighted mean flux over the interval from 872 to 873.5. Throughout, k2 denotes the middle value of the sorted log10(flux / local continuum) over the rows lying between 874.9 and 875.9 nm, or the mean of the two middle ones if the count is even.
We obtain -0.002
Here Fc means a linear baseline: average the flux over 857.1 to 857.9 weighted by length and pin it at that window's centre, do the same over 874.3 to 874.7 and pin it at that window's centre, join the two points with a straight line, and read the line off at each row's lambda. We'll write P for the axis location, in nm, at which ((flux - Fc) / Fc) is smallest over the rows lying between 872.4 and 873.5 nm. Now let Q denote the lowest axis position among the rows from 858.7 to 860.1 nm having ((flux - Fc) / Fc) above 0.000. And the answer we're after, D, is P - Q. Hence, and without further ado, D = 13.37 nm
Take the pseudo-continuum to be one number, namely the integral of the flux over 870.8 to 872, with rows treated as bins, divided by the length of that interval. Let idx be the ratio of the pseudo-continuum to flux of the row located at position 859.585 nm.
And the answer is 1.00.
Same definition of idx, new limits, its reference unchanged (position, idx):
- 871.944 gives 1.00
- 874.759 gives 1.02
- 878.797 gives 0.99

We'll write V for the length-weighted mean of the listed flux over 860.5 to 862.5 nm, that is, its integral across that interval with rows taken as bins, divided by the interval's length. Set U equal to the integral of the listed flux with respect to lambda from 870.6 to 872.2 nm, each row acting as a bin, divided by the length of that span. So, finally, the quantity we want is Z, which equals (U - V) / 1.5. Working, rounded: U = 7.43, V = 7.48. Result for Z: -0.03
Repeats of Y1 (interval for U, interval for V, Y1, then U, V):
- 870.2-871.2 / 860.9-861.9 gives 55.8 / 7.470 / 7.47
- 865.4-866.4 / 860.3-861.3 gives 48.7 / 6.476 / 7.52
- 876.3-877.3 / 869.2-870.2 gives 54.0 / 7.425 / 7.27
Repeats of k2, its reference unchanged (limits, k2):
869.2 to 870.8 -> -0.002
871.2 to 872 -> -0.001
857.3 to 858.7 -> 0.006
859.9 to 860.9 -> 0.010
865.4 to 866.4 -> -0.073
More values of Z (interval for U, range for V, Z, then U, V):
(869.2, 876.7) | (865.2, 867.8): 0.31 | 7.36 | 6.90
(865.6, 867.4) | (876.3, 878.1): -0.51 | 6.69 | 7.46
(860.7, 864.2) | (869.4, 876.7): 0.12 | 7.55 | 7.37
